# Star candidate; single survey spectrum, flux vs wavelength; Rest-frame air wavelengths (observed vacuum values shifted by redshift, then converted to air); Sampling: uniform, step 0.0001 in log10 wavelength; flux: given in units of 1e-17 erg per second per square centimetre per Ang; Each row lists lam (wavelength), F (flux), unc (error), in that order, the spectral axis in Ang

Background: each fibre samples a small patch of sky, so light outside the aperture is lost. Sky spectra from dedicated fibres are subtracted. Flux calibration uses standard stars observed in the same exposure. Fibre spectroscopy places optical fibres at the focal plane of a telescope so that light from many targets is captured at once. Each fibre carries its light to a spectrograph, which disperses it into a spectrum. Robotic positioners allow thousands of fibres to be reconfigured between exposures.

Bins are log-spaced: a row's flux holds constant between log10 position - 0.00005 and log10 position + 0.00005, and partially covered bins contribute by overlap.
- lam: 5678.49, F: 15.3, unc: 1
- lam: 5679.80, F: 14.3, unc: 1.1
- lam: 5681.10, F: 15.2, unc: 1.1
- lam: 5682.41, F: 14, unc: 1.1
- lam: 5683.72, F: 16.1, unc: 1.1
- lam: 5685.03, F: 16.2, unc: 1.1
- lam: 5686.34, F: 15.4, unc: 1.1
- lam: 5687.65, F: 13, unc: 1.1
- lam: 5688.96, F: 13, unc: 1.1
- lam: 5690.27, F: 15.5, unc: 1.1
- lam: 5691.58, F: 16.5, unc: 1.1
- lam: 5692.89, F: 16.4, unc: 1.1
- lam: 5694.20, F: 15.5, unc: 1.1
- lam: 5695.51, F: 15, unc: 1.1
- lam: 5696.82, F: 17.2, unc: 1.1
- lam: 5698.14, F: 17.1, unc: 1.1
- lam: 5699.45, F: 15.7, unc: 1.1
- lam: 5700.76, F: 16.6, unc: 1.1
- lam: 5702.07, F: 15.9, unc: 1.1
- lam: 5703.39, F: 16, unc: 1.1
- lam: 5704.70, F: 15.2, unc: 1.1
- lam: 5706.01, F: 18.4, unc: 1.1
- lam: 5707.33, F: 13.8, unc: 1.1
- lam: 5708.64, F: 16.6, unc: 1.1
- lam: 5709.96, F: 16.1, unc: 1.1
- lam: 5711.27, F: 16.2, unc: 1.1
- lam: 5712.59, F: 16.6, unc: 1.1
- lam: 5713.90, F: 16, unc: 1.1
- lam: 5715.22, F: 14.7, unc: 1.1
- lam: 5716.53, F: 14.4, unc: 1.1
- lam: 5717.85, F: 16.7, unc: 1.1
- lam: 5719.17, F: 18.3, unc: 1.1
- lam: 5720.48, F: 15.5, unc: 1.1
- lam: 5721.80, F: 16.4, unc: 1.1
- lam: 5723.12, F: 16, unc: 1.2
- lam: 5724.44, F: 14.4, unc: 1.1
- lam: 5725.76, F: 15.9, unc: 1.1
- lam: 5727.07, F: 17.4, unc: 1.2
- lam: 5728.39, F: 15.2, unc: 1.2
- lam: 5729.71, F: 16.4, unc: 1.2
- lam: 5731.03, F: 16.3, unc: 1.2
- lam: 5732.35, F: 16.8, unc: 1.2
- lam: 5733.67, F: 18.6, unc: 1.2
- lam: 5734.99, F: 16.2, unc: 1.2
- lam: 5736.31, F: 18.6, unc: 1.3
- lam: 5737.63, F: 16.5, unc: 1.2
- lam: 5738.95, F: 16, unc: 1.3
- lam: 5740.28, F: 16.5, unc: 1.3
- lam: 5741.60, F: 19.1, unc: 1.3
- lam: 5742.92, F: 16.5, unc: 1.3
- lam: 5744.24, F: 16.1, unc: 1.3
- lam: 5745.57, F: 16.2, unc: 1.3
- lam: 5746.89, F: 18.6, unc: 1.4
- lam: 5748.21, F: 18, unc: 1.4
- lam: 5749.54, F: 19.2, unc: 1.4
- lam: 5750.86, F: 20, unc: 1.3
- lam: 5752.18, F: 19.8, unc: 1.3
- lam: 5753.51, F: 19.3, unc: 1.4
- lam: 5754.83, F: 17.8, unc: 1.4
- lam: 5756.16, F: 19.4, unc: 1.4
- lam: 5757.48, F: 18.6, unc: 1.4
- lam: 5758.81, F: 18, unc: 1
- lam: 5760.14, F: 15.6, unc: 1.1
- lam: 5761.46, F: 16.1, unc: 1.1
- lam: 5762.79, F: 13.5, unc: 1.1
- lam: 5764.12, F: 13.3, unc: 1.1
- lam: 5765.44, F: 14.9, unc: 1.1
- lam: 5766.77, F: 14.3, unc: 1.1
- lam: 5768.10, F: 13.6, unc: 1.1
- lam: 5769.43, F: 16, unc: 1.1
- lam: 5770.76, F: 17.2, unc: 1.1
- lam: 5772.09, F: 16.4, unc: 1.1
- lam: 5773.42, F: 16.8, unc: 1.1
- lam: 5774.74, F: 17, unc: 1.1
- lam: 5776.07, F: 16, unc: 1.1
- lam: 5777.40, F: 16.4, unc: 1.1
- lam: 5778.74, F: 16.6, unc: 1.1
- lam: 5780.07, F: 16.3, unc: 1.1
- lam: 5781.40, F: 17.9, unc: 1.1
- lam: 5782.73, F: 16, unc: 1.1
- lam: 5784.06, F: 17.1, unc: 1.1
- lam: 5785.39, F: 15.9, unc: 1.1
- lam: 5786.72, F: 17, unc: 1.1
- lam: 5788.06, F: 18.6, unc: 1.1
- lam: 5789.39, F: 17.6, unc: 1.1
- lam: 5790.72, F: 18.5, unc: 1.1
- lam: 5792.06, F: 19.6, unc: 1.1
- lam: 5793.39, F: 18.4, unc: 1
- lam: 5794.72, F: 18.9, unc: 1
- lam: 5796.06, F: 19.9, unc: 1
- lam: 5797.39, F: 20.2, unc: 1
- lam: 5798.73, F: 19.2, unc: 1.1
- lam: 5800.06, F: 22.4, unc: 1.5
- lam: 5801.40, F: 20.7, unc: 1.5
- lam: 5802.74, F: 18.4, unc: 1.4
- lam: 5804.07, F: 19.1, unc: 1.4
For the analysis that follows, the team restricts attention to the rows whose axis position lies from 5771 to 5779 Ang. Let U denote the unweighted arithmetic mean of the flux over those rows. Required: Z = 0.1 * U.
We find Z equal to 1.65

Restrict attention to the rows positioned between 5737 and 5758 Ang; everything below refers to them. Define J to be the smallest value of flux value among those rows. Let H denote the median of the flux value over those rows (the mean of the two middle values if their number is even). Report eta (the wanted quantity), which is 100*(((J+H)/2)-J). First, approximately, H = 18.3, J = 16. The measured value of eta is 115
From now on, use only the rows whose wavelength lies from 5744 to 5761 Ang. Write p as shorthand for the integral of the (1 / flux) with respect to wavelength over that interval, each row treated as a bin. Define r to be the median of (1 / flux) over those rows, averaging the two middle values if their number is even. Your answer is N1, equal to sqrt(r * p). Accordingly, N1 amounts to 0.22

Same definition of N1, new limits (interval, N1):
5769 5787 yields 0.26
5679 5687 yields 0.19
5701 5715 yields 0.23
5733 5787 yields 0.44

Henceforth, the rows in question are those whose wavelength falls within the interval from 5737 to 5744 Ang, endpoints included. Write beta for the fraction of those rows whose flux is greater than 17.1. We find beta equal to 0.2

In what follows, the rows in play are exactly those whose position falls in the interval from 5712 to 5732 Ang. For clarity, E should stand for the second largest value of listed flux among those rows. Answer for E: 17.4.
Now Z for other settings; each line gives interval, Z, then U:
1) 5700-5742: 1.64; 16.4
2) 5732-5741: 1.70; 17.0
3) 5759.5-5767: 1.46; 14.6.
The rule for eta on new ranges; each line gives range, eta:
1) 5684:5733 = 150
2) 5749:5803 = 215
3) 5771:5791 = 45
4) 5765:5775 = 130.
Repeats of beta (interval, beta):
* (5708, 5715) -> 0.0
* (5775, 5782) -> 0.2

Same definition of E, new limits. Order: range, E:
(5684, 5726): 18.3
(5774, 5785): 17.1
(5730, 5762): 19.8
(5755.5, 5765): 18.6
